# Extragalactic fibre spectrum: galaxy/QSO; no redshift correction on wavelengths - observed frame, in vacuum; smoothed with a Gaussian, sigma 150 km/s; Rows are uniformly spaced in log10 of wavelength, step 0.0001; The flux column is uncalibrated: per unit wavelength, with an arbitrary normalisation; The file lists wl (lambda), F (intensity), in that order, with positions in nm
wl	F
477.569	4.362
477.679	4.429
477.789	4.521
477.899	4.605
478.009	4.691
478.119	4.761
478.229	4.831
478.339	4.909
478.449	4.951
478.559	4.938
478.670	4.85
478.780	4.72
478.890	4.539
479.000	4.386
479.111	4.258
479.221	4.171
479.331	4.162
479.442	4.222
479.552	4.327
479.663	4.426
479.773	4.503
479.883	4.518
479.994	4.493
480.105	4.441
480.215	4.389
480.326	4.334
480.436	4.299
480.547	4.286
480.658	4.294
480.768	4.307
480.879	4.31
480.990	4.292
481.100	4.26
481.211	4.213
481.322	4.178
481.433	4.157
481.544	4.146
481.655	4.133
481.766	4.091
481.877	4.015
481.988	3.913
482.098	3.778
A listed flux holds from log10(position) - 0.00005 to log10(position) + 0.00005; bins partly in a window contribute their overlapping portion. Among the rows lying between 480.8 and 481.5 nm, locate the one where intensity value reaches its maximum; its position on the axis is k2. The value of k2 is 480.879 nm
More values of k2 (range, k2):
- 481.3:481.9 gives 481.322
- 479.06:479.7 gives 479.663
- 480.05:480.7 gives 480.105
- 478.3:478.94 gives 478.449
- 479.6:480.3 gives 479.883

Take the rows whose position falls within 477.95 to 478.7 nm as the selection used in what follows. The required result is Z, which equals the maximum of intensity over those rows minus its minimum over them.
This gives 0.26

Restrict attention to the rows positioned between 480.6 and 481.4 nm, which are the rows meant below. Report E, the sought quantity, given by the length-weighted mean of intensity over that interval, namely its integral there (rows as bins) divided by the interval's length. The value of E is 4.26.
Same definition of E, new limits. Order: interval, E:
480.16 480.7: 4.32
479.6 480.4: 4.44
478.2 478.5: 4.91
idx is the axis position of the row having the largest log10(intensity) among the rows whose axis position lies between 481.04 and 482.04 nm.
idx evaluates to 481.100 nm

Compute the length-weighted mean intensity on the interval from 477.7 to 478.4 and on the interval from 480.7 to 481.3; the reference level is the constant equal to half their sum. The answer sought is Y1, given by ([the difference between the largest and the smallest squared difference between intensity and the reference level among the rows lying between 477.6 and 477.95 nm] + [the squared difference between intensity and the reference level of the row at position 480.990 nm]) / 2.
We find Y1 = 0.026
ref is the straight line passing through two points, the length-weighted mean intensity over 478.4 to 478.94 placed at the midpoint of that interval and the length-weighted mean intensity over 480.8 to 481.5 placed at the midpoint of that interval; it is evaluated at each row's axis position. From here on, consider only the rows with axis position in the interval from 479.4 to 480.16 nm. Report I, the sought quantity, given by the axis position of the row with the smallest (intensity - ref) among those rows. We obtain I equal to 479.442 nm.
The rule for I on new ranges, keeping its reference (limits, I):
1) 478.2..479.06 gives 479.000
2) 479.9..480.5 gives 480.436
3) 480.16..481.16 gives 480.436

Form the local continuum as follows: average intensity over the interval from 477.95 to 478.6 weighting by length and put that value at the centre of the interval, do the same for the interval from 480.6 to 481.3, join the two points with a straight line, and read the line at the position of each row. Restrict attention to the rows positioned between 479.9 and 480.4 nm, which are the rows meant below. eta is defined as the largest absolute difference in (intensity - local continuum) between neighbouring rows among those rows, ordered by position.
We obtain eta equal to 0.031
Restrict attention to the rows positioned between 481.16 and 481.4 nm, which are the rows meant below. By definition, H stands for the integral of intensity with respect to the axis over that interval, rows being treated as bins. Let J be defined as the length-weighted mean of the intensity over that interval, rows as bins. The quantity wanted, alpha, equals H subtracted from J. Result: 3.18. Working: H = 1.00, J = 4.19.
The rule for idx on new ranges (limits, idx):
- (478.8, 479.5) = 478.890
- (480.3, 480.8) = 480.326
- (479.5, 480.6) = 479.883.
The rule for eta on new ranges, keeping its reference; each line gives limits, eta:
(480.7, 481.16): 0.027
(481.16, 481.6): 0.013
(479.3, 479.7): 0.129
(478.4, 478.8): 0.106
